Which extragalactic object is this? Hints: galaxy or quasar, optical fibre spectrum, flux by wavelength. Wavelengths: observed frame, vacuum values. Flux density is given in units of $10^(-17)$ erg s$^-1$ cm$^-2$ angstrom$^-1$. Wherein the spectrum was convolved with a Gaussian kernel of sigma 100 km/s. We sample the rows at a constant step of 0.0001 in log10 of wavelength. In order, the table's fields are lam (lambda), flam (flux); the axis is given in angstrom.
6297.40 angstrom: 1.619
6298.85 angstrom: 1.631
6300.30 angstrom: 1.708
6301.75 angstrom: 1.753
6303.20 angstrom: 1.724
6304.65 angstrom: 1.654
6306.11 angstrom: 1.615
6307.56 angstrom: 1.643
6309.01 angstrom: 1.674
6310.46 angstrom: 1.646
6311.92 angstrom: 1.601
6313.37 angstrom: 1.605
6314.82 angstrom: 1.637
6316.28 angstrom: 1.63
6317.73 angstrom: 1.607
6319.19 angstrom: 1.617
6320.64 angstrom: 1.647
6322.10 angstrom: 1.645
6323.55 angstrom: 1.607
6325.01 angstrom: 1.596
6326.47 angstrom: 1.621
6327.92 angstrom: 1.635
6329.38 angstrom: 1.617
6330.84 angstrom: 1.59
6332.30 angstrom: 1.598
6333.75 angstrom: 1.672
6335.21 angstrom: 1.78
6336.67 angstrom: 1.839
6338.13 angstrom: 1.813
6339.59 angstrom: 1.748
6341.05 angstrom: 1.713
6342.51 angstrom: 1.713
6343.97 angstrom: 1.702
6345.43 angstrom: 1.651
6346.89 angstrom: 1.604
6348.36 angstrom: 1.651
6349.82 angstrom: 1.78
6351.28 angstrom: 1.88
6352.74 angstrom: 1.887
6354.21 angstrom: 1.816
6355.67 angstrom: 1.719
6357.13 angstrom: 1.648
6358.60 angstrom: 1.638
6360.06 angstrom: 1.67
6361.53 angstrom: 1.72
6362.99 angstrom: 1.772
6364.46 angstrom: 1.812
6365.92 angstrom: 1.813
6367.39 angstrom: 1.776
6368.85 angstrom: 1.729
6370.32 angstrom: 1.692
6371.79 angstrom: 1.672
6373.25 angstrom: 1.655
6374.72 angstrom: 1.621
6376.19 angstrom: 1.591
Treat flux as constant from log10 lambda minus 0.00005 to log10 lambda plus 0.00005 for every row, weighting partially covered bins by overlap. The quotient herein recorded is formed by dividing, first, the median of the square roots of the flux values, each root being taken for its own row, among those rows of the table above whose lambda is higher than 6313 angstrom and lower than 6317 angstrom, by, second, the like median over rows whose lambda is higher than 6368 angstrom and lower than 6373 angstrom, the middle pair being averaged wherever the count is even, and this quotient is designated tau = 0.98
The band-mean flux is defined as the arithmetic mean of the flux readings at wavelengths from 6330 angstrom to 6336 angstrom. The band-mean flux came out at 1.66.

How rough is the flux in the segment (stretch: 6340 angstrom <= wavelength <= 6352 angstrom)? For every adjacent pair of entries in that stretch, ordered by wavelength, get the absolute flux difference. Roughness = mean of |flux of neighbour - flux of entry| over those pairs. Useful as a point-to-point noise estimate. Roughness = 0.055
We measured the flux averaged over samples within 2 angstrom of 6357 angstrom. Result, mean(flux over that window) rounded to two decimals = 1.67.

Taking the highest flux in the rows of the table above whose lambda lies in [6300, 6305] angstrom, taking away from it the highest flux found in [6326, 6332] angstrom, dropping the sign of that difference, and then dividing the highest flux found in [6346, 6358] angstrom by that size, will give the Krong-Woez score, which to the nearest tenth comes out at 16.0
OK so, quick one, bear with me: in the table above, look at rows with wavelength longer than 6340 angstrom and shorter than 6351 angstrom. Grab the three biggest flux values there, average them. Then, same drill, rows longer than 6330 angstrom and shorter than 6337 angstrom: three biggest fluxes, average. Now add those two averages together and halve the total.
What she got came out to 1.75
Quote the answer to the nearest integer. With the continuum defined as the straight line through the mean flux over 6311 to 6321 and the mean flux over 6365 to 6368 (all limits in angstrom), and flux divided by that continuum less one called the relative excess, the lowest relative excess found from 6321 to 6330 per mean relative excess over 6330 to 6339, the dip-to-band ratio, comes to -2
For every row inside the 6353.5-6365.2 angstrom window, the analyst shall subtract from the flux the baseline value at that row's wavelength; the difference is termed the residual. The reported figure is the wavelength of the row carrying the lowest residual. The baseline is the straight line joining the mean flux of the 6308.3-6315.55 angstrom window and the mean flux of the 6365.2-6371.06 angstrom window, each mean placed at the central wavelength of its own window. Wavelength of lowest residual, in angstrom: 6358.60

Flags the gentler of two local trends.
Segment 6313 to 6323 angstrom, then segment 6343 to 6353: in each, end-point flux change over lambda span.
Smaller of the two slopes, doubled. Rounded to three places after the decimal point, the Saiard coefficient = 0.009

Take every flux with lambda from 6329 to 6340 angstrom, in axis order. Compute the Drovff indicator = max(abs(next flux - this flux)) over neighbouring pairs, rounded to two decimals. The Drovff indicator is 0.11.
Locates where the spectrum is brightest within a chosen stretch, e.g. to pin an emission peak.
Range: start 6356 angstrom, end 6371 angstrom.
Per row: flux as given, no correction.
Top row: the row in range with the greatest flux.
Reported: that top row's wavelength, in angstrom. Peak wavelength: 6365.92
